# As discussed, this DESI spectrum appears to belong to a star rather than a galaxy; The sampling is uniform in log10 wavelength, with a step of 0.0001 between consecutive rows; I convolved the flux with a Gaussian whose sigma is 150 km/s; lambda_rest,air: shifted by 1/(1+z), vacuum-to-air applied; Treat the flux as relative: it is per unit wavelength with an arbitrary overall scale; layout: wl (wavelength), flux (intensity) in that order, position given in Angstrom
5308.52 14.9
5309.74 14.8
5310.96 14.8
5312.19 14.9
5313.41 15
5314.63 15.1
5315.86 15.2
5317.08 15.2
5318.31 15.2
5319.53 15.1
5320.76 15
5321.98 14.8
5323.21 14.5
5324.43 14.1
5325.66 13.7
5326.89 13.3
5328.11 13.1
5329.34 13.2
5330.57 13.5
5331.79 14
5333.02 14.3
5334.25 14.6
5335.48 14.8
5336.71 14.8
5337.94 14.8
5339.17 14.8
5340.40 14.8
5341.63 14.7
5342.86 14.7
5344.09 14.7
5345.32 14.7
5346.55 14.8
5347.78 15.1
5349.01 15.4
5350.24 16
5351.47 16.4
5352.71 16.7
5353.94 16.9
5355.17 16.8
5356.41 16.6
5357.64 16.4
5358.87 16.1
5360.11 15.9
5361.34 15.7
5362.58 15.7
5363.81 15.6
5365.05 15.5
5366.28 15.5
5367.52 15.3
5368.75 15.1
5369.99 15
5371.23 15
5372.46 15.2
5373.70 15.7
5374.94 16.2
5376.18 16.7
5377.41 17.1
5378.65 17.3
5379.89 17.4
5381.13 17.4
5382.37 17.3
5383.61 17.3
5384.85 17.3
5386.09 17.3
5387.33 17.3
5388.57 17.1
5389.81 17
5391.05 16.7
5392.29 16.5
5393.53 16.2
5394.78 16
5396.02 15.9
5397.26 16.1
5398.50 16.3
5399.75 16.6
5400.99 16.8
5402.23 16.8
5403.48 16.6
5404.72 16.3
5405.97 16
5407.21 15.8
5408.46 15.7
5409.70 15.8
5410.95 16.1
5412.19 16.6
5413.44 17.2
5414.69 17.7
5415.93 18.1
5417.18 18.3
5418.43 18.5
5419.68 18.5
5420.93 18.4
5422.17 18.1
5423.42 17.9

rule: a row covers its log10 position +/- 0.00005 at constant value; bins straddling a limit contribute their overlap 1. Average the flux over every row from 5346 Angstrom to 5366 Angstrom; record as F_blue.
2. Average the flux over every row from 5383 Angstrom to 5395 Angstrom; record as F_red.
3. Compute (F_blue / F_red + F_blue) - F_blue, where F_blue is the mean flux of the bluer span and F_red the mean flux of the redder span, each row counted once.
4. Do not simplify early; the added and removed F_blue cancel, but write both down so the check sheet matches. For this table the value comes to 0.95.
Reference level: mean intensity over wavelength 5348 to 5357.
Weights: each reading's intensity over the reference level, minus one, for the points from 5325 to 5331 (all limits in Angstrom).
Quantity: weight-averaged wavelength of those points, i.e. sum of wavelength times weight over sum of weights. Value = 5328.2 Angstrom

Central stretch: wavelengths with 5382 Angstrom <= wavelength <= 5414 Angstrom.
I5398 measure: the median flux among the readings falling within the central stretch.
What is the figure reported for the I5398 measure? 16.6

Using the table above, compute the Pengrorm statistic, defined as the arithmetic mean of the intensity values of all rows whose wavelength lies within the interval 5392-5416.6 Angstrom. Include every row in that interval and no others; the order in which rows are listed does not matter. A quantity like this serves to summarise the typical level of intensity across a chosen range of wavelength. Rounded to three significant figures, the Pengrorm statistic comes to 16.5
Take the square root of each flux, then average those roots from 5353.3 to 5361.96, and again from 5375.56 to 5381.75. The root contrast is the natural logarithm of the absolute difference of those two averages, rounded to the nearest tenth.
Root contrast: -2.3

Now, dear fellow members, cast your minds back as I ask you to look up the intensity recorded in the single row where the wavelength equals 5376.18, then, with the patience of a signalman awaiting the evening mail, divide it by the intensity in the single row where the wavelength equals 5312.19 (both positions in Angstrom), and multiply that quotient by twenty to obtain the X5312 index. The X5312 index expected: 22.4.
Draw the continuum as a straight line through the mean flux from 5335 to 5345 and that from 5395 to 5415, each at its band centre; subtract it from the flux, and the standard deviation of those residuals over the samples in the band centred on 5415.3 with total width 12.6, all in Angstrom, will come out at 0.9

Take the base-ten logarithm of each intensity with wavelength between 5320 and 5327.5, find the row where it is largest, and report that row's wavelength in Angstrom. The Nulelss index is 5320.76 Angstrom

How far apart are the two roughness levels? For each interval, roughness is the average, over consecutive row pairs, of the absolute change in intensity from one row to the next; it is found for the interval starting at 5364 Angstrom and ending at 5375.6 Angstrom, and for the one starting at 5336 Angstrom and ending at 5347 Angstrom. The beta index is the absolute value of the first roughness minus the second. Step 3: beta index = 0.19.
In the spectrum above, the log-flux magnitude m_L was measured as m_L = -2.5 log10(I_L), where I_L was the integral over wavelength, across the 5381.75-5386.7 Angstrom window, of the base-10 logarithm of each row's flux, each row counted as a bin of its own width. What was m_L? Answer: -1.97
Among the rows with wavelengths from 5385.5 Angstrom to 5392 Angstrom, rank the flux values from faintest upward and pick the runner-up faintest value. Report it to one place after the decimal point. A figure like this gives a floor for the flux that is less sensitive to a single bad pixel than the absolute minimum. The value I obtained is 17.0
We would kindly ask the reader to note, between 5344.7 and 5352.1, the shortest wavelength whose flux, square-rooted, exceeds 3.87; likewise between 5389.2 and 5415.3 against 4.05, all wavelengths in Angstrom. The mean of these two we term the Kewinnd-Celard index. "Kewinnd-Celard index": 5368.8 Angstrom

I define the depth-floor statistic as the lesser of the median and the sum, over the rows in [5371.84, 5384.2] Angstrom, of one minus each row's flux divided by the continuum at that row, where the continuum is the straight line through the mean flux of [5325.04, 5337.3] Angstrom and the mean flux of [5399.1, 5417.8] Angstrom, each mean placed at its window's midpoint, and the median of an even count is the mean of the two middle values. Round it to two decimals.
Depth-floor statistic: -0.74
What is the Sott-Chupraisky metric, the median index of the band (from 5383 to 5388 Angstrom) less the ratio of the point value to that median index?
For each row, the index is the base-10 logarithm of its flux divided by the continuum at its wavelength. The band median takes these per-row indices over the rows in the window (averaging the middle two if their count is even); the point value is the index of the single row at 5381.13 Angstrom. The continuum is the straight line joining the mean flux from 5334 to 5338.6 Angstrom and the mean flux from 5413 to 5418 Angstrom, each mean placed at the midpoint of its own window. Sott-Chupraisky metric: -1.4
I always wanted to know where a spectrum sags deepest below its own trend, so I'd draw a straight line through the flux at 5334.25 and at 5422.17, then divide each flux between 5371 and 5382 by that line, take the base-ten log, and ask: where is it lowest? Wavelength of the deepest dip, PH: 5371.23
